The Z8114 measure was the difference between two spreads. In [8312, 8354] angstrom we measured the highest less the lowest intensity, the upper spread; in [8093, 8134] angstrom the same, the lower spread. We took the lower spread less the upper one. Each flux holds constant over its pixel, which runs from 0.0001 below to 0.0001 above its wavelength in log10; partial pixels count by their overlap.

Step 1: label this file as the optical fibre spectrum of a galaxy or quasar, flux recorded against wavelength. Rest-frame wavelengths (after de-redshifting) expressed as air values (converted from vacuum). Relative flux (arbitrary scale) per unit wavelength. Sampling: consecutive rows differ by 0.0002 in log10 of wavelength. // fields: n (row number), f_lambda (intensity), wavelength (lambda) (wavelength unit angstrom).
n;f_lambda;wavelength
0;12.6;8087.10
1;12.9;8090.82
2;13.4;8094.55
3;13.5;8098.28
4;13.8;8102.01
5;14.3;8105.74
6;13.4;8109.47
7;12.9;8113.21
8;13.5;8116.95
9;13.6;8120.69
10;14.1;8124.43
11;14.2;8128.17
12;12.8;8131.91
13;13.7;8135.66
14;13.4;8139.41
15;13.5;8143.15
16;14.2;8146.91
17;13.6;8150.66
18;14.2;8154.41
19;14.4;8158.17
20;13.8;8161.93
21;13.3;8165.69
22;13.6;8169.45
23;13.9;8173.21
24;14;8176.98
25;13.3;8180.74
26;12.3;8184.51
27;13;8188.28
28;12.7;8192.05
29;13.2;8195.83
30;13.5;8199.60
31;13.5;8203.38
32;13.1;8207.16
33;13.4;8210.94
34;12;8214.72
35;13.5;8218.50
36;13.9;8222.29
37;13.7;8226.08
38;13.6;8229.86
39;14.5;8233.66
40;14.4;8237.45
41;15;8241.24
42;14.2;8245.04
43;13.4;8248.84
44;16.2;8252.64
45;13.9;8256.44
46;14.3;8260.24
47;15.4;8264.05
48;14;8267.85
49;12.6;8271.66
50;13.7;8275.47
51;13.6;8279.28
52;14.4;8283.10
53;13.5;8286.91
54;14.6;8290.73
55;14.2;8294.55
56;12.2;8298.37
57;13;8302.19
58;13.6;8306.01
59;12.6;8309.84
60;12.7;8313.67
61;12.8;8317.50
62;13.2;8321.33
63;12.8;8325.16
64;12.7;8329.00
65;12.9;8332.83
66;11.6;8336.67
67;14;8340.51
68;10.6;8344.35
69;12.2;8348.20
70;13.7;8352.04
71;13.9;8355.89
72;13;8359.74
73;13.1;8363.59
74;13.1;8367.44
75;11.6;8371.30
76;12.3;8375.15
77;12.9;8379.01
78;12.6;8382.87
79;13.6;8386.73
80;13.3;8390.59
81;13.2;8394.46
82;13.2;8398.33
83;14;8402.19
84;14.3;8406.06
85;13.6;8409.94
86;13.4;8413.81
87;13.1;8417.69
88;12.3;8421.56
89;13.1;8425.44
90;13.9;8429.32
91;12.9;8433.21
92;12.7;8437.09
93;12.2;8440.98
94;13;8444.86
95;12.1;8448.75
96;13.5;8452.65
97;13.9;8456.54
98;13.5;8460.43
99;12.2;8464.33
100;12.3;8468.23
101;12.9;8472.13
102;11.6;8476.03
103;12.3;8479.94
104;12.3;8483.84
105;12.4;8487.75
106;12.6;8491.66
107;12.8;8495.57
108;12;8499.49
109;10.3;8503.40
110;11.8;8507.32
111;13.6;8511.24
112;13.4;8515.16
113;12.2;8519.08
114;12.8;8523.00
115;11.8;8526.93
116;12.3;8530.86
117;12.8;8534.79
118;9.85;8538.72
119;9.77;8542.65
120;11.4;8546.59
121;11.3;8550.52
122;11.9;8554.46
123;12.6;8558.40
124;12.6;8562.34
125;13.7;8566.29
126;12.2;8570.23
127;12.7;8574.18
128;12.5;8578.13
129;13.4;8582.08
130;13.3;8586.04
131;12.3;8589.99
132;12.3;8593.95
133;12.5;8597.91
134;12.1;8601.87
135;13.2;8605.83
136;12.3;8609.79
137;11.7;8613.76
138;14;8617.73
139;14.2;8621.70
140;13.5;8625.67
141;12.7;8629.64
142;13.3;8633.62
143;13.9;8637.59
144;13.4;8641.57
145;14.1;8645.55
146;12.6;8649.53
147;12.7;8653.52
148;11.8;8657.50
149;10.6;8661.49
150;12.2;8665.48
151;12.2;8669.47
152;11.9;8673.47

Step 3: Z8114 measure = -1.9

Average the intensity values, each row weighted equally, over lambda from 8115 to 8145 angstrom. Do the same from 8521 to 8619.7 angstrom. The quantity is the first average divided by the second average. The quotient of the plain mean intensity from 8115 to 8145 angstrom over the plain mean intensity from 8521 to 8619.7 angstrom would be 1.11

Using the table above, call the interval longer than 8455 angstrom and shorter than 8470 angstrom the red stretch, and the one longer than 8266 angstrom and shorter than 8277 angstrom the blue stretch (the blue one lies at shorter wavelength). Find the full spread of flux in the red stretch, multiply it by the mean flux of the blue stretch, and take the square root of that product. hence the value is 4.8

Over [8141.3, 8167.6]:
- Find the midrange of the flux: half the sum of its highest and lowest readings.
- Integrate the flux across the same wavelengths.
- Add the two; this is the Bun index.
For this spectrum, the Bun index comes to 378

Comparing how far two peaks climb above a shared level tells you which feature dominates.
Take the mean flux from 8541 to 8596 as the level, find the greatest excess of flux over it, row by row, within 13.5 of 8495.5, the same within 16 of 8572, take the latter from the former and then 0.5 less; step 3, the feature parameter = -1.4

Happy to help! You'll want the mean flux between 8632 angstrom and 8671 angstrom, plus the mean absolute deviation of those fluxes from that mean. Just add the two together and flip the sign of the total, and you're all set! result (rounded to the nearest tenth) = -13.5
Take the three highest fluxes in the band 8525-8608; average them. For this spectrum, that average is 13.5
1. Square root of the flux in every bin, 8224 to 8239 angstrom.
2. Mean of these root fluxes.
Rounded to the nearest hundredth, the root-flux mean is 3.75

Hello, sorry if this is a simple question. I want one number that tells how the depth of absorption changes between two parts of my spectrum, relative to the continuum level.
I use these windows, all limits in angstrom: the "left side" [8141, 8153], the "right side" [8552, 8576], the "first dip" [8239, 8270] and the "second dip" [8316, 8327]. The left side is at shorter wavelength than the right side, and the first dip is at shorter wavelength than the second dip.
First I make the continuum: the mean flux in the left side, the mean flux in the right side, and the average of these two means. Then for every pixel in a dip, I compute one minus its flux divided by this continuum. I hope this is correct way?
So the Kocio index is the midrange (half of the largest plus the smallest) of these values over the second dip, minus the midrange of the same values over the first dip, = 0.14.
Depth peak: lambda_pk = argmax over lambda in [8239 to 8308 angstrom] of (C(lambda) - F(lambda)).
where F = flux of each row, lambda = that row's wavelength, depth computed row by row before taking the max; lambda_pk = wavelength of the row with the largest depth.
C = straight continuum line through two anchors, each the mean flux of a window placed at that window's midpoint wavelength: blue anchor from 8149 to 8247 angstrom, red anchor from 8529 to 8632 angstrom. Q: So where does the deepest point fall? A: 8298.37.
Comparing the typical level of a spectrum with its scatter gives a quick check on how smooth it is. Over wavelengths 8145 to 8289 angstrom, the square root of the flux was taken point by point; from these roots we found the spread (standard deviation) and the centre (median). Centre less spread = 3.59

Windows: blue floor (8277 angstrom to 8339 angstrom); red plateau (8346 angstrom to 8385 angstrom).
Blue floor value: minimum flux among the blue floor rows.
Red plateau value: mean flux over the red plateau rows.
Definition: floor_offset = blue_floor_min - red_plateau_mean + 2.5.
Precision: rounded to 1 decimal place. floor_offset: 1.3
